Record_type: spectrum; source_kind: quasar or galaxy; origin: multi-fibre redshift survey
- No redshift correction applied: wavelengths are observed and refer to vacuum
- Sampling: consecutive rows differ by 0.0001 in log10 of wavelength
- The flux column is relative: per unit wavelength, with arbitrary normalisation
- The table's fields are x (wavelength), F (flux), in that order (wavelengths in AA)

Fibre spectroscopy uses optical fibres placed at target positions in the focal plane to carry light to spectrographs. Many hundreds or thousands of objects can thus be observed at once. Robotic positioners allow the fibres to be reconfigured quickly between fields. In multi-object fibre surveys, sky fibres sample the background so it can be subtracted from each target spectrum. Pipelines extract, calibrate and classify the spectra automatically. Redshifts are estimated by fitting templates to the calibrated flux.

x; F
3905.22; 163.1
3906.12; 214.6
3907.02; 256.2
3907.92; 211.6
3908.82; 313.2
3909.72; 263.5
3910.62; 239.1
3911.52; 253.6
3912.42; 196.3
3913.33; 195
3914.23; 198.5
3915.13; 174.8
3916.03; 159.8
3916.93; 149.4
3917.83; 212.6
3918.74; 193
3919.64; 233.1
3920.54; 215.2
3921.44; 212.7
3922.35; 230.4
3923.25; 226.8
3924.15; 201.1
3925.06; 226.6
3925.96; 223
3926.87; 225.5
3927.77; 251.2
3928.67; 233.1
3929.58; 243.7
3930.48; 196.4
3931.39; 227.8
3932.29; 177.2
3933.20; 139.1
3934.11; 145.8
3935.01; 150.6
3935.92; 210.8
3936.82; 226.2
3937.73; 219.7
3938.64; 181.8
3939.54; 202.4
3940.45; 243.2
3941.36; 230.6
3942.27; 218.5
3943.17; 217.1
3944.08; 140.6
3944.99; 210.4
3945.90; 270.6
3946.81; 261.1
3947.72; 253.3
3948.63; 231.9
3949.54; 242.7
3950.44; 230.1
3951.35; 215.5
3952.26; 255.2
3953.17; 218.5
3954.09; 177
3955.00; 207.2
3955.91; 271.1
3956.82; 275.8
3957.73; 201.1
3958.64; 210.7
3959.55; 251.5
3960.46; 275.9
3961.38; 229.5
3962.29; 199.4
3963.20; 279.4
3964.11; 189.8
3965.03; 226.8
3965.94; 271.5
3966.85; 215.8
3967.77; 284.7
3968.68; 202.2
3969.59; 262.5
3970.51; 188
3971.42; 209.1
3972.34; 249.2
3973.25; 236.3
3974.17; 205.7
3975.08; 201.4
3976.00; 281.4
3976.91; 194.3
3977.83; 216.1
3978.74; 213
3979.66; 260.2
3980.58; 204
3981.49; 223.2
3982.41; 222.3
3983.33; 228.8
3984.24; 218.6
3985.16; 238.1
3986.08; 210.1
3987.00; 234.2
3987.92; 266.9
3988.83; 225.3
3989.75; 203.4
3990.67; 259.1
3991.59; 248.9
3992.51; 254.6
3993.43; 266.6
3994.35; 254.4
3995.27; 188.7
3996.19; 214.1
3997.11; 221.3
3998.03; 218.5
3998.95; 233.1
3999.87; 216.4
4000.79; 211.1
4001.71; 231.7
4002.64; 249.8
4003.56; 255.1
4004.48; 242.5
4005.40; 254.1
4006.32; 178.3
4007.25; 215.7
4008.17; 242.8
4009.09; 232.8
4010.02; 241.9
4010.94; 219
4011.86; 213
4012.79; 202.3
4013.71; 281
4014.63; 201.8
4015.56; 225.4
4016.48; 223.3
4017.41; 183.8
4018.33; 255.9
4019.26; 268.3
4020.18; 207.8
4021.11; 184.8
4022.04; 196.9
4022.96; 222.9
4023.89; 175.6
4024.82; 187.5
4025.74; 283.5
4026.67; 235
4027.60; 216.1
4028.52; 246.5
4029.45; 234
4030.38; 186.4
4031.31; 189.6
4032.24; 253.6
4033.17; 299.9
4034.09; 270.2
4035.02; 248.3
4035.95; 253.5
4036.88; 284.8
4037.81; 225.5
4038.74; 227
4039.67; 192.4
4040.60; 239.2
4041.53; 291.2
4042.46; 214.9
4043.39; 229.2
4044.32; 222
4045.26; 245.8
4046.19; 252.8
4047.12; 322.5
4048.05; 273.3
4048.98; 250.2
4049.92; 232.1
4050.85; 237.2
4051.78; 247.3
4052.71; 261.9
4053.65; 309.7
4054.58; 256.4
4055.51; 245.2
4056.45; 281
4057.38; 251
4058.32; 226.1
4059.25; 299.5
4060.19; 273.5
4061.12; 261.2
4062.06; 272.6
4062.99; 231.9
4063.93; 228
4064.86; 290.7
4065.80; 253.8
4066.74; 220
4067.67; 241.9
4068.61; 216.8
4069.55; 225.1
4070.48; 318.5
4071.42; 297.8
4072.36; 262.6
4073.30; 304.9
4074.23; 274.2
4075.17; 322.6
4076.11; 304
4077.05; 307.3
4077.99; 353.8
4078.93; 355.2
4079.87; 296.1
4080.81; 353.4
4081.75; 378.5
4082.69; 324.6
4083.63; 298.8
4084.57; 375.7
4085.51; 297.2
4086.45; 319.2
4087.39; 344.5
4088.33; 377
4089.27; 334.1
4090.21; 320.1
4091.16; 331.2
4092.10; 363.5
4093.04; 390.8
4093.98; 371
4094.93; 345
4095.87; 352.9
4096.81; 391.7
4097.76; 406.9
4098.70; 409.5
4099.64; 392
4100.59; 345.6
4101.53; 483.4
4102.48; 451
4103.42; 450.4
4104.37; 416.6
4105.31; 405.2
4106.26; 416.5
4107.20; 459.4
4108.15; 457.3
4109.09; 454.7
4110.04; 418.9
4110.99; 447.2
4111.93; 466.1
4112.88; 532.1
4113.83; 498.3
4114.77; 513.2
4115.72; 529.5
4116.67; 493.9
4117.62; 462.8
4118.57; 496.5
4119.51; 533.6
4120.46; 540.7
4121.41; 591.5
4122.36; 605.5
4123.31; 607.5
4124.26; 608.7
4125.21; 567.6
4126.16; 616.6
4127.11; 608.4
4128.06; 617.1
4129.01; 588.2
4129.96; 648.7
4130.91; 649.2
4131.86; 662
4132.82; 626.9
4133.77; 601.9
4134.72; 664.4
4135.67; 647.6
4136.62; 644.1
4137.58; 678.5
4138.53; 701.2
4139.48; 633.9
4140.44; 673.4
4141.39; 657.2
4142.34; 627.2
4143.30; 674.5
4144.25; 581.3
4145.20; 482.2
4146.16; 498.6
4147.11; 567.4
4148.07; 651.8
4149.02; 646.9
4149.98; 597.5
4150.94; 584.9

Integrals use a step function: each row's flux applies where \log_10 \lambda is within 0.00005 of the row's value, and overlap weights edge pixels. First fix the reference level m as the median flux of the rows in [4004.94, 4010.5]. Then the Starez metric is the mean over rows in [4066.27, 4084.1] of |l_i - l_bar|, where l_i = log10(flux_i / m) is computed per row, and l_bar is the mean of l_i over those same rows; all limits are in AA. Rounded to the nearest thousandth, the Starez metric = 0.057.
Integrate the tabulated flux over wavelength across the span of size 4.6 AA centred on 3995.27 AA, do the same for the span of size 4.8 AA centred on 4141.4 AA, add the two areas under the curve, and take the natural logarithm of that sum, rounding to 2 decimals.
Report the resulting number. 8.34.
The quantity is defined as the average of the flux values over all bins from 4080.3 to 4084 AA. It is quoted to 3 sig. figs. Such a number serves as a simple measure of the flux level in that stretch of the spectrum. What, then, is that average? 339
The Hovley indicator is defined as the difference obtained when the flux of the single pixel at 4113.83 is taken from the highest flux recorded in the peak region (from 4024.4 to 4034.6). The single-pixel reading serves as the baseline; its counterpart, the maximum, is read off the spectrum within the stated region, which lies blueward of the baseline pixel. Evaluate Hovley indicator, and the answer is -198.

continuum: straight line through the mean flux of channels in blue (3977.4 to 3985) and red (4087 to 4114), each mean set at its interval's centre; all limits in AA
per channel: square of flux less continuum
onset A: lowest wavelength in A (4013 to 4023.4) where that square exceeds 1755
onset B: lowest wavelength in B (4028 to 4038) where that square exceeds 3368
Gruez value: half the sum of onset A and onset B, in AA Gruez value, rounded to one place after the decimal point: 4022.0 AA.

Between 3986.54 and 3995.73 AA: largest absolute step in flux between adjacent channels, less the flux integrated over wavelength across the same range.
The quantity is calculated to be -2142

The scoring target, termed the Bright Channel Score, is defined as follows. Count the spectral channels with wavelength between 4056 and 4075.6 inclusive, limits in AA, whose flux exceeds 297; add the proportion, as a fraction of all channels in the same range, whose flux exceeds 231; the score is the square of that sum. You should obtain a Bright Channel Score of 33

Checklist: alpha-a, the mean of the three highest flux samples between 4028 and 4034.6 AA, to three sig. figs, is 275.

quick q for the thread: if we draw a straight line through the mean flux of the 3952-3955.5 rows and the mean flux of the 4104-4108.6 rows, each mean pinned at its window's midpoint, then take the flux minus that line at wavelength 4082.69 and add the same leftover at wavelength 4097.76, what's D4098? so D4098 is -85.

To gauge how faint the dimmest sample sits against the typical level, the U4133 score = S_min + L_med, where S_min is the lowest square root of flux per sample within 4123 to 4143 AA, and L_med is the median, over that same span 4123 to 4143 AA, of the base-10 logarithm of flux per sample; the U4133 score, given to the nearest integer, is 27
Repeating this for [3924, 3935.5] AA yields 14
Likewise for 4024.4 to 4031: 16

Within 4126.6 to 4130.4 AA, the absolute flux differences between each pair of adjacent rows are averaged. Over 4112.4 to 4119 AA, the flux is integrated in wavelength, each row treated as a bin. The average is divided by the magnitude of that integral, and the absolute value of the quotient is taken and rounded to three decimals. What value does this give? 0.010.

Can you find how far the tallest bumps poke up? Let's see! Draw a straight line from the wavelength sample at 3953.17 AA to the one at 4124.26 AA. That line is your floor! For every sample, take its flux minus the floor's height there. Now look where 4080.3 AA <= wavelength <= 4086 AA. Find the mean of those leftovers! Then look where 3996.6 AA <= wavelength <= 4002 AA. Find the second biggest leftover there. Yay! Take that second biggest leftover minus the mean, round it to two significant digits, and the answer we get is 80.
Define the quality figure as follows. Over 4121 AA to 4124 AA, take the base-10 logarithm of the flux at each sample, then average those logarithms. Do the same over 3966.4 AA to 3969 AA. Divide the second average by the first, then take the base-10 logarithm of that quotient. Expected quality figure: -0.070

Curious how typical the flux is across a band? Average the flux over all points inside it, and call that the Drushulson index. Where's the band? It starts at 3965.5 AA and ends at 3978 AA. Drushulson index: 230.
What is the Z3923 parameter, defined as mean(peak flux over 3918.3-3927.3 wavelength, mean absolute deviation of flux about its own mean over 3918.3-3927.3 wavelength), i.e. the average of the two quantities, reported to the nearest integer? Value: 122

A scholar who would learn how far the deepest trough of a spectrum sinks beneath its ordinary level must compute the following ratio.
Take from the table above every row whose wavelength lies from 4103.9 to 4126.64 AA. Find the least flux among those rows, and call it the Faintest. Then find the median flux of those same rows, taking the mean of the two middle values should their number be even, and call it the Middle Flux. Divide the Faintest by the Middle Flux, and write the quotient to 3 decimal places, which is 0.815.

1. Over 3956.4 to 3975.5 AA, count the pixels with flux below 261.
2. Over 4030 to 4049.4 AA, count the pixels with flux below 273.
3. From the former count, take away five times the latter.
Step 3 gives -65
